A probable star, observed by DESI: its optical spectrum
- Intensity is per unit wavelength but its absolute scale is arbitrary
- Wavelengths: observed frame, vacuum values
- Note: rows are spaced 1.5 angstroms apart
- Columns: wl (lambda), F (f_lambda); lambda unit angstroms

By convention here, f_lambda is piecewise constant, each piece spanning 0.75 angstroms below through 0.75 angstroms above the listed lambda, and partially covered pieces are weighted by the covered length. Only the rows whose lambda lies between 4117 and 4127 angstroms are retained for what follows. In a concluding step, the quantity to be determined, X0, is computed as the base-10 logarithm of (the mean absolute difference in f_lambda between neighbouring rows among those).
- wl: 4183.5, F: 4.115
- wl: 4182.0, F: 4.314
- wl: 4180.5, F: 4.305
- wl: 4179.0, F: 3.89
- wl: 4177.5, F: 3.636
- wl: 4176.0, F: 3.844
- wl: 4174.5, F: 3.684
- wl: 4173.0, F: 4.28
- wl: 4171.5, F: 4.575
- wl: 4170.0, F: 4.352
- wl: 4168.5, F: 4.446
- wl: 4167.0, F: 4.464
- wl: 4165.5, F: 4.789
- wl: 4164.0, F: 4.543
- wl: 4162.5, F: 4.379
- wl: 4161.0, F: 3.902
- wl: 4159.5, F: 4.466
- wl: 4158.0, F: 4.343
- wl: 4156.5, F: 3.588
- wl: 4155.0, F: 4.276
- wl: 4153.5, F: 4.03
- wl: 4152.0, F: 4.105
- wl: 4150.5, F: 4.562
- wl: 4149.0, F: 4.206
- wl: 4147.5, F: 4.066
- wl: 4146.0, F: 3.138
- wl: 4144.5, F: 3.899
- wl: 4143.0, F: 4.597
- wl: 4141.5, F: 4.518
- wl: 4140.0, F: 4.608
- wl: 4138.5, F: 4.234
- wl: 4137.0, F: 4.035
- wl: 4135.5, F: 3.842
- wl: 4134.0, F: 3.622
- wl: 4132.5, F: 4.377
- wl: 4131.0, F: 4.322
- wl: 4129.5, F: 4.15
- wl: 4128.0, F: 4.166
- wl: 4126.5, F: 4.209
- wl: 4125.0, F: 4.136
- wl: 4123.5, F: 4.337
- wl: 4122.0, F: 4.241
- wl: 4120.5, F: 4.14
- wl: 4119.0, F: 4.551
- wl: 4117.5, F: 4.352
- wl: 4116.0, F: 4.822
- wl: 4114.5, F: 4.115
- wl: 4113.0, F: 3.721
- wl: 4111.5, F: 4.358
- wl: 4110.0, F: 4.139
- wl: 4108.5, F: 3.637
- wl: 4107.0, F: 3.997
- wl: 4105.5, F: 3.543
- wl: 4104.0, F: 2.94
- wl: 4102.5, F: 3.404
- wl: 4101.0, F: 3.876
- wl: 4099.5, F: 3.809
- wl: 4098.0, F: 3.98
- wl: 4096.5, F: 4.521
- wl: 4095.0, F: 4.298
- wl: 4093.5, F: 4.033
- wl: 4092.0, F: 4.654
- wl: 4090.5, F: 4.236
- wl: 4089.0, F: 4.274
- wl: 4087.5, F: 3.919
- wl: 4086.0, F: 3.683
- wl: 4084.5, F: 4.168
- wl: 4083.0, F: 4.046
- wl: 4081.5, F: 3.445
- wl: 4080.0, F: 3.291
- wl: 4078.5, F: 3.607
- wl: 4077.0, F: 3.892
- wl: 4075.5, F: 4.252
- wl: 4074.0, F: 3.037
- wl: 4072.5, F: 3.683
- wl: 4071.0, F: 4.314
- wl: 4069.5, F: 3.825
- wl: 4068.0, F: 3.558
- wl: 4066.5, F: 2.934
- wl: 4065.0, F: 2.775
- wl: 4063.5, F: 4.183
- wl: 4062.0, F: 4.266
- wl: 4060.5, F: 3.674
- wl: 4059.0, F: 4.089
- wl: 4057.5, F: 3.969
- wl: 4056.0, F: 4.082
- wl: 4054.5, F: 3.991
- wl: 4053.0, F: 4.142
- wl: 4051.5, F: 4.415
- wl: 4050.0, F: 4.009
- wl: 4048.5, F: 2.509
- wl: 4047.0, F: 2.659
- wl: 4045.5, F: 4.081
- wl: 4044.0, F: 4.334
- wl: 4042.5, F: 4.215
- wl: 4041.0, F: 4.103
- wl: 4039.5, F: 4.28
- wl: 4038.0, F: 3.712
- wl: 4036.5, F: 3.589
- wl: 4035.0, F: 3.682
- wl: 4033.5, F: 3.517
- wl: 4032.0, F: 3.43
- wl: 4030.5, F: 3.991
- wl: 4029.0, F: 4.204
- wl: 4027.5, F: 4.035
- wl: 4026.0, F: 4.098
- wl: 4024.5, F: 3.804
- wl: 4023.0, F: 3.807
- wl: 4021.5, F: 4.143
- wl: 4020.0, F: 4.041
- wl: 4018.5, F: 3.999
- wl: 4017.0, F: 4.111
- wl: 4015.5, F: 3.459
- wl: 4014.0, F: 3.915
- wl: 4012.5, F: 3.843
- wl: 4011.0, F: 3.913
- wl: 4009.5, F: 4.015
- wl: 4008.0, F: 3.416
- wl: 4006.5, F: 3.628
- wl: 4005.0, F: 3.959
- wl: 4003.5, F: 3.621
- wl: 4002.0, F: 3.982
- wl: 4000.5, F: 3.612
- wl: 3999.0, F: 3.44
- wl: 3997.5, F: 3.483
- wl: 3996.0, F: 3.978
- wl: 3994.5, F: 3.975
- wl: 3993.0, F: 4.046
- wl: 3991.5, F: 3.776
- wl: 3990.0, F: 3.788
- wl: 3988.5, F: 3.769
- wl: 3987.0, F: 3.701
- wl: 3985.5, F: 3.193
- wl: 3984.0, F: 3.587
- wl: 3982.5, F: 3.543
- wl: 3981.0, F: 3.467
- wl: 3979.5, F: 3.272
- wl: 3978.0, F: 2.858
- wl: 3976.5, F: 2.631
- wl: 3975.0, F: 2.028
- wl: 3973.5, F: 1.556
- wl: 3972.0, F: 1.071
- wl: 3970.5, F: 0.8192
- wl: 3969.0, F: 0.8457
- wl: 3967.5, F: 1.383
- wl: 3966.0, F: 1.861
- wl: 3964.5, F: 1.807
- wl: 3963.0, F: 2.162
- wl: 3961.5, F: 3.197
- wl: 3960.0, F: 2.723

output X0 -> -0.7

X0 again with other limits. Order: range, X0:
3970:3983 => -0.5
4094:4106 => -0.4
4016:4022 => -1.1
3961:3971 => -0.4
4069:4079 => -0.2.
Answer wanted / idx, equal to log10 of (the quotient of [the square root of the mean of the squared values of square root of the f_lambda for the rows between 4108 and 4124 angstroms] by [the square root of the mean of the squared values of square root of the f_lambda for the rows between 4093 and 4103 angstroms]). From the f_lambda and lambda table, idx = 0.012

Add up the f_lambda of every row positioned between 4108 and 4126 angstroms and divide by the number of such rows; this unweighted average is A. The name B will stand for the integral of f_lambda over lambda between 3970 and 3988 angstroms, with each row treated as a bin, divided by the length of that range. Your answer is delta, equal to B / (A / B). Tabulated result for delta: 1.7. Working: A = 4.21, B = 2.68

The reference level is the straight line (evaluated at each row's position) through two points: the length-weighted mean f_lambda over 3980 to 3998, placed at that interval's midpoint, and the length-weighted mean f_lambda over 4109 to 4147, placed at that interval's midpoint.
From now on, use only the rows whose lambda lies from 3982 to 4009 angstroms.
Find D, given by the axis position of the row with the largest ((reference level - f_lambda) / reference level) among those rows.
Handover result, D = 3985.5 angstroms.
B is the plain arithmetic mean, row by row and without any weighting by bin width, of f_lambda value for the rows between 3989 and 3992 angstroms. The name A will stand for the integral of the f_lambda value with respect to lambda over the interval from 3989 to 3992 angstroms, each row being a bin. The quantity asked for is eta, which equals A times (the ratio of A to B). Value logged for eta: 34.0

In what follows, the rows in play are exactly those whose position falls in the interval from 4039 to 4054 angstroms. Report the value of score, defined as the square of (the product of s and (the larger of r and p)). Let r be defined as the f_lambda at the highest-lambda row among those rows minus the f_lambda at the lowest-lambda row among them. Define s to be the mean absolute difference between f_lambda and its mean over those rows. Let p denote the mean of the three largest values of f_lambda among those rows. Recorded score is 5.0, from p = 4.34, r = -0.1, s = 0.52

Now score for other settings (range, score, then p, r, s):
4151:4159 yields 0.8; 4.24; 0.2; 0.21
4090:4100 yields 1.1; 4.49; -0.4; 0.24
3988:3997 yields 0.2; 4.00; 0.2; 0.11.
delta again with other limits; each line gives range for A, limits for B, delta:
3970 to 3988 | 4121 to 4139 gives 6.5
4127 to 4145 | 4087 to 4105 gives 3.8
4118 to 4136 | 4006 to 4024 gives 3.6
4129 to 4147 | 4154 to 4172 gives 4.6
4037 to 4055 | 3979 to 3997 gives 3.5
